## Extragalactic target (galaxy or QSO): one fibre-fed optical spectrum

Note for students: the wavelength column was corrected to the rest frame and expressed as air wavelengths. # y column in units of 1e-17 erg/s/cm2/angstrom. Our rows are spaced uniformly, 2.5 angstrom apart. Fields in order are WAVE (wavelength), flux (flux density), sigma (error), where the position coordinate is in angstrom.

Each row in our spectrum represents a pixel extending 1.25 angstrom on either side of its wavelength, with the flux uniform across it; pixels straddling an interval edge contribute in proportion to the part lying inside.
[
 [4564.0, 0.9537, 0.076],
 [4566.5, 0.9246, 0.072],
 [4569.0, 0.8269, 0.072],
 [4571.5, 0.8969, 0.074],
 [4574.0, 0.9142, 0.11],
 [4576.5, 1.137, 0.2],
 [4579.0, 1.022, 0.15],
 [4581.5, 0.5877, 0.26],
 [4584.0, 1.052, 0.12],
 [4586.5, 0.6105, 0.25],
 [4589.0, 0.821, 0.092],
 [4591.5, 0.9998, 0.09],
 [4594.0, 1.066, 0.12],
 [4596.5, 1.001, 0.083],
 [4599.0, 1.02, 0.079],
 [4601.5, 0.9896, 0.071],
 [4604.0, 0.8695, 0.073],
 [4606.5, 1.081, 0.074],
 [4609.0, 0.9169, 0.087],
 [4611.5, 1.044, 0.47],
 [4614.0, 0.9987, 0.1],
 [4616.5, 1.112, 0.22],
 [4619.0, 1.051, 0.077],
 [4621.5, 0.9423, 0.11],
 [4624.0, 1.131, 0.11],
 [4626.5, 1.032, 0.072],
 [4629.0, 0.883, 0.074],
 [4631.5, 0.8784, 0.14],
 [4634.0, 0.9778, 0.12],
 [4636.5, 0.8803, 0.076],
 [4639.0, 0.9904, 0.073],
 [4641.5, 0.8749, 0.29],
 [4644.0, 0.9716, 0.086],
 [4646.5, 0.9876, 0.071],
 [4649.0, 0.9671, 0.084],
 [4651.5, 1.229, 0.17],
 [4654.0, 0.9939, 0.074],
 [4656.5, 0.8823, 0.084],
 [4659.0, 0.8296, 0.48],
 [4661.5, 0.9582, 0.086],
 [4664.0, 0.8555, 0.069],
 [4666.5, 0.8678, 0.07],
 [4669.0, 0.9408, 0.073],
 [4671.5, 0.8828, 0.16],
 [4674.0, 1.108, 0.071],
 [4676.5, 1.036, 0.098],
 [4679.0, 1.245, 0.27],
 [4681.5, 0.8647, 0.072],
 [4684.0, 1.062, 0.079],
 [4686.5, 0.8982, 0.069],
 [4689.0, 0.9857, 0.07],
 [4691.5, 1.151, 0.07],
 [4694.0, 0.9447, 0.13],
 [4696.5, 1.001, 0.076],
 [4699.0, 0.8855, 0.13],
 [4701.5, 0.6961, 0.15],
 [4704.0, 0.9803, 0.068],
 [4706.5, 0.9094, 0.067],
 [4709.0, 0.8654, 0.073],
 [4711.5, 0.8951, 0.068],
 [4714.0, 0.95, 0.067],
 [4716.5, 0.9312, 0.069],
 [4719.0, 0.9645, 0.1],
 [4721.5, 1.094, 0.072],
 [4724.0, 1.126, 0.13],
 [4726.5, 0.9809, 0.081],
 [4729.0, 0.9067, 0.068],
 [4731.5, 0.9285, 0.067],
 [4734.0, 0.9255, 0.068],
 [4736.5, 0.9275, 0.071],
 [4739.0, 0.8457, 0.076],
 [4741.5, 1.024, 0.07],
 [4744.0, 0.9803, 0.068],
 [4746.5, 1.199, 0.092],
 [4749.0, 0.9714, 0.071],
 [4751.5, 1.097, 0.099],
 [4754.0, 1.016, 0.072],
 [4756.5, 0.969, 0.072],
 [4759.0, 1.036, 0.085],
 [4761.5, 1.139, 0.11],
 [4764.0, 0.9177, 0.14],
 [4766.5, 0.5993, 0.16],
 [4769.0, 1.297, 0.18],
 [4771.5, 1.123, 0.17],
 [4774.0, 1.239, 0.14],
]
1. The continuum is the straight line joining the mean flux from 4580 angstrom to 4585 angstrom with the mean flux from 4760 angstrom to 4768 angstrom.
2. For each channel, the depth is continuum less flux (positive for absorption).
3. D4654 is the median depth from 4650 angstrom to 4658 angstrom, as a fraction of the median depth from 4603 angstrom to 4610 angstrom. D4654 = 1.7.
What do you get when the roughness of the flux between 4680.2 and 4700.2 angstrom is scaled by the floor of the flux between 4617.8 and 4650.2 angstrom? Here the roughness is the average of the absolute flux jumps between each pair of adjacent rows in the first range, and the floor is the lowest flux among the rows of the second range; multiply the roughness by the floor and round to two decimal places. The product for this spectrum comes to 0.12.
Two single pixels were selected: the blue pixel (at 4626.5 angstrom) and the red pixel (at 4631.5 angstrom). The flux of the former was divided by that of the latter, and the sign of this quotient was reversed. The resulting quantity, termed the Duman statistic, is -1.17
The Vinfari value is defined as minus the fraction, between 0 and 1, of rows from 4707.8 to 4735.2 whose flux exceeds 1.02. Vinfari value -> -0.18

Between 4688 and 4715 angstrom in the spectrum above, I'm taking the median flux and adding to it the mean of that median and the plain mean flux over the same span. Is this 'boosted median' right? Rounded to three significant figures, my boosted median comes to 1.88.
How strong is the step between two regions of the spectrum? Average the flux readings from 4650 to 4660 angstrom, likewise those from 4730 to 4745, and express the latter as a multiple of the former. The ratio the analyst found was 0.95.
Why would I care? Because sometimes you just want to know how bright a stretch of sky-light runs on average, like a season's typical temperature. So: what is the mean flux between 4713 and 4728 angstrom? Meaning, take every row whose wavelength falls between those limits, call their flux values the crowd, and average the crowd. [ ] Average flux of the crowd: 1.01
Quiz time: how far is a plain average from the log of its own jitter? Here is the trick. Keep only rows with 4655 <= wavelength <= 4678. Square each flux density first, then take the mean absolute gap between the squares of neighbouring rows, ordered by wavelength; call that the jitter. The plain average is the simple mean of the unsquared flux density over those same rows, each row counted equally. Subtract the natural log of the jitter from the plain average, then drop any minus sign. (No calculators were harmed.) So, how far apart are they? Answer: 2.70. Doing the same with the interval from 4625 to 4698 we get 2.35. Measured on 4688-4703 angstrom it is 2.21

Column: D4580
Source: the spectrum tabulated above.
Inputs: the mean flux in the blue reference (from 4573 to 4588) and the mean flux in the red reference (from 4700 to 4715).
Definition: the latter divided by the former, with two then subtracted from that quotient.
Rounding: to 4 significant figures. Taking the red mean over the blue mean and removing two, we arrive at -1.005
